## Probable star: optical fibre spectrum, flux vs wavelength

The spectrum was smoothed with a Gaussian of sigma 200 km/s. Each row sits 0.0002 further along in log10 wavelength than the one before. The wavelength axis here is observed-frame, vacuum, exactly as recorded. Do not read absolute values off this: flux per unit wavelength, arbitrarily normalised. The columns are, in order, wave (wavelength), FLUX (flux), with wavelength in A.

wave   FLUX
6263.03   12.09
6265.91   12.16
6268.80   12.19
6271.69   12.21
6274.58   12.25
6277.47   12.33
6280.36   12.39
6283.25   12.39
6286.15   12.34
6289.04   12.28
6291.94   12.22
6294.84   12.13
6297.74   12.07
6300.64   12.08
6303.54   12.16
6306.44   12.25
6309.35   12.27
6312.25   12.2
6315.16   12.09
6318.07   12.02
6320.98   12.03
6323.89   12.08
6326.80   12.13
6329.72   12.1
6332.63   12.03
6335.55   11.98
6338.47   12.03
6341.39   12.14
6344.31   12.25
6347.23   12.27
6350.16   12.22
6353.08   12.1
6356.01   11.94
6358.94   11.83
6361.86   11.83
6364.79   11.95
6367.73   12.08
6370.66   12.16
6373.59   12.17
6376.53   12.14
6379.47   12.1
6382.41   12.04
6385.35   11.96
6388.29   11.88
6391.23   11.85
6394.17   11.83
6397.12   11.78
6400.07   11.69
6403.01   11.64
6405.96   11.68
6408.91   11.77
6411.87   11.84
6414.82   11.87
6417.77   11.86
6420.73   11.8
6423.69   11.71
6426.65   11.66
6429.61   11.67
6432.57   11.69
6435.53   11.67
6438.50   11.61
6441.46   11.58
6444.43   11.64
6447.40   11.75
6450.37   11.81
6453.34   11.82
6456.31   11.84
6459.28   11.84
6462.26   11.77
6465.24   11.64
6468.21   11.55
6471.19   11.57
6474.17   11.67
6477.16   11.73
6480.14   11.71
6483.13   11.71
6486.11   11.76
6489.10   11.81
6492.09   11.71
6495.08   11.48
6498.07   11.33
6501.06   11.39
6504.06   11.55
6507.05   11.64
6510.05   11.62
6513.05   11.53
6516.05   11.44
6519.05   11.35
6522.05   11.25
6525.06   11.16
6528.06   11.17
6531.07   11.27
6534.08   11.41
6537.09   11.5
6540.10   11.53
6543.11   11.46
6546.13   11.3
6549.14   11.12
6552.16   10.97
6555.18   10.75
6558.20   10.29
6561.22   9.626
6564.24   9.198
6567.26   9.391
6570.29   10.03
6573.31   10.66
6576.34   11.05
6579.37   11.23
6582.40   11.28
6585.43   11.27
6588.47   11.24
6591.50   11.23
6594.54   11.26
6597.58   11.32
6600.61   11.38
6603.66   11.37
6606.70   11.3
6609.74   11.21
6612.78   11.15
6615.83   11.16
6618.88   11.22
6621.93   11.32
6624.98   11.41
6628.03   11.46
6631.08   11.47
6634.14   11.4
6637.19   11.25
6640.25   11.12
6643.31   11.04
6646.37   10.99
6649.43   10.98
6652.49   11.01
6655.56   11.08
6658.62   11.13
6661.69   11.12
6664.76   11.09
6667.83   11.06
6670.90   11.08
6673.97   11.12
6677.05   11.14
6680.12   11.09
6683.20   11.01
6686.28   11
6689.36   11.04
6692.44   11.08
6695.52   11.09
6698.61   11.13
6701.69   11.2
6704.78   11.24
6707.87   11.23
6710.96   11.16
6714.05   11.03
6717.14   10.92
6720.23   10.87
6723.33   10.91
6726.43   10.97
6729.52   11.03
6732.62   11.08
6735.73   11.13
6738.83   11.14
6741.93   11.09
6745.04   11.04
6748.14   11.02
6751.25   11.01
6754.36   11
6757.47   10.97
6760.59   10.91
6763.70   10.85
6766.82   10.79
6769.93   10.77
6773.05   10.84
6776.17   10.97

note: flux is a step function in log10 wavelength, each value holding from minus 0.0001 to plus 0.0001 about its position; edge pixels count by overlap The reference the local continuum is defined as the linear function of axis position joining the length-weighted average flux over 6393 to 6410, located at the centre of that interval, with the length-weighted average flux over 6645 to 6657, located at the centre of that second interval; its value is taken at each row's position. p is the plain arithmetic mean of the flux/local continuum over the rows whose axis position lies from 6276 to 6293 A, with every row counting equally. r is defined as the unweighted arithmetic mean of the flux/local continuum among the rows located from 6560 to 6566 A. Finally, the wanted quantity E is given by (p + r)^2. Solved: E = 3.45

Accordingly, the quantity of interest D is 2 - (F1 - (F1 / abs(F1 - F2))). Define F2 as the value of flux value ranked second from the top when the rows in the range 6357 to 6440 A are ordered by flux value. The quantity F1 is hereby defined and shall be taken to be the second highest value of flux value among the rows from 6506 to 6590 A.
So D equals 12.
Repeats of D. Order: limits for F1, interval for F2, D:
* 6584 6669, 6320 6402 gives 5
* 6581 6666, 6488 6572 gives 36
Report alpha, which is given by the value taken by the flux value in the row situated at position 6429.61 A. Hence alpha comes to 11.67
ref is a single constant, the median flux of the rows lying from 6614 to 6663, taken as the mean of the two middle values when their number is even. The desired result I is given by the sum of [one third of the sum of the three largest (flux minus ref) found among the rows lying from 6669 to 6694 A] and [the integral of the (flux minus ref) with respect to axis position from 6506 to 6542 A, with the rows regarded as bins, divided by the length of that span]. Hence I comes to 0.2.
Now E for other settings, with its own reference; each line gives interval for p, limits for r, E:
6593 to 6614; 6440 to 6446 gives 4.05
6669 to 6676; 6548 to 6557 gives 3.93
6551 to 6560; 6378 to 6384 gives 3.88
